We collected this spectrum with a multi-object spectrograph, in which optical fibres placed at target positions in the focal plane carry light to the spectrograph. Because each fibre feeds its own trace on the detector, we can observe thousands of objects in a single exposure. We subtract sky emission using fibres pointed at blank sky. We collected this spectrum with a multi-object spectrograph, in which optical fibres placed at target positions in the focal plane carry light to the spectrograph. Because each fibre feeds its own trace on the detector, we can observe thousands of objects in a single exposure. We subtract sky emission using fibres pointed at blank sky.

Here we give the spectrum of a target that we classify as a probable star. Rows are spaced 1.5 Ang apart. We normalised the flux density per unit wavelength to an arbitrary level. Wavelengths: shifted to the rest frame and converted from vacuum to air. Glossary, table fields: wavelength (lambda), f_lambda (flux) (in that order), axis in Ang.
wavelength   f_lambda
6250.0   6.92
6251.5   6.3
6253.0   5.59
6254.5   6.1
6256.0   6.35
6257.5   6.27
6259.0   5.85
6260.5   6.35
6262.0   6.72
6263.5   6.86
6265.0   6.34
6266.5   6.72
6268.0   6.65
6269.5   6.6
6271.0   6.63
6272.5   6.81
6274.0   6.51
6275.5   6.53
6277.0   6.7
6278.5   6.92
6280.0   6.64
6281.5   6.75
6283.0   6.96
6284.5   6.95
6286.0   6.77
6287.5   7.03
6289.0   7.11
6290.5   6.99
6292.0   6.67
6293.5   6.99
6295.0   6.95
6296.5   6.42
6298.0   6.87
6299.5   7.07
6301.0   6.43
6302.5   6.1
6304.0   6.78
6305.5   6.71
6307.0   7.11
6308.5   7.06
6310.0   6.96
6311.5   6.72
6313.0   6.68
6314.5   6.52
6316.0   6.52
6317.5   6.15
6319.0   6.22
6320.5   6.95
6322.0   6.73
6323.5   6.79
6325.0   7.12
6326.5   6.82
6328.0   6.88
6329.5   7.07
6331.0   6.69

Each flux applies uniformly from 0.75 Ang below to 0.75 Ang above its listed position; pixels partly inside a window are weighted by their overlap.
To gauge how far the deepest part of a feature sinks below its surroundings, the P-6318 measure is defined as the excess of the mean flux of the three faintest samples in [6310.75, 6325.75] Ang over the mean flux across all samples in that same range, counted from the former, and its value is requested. -0.34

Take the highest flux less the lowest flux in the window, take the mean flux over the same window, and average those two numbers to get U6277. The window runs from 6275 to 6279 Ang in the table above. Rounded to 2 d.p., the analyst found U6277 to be 3.55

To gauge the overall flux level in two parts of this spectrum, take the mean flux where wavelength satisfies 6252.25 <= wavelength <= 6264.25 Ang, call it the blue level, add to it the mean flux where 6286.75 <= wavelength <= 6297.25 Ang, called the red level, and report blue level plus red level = 13.1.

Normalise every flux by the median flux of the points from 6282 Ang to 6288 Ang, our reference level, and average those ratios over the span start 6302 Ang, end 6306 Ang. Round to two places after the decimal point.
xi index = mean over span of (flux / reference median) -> 0.94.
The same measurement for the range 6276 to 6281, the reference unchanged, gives 0.97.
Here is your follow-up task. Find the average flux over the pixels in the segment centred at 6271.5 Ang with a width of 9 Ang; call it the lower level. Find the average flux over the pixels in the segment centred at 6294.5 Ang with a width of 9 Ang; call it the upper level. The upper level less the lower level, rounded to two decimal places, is 0.19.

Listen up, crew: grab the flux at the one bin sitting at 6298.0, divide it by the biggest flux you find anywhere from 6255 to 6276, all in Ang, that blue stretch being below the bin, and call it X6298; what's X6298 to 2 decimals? 1.00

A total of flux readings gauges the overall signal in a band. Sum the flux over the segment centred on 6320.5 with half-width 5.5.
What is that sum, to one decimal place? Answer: 46.5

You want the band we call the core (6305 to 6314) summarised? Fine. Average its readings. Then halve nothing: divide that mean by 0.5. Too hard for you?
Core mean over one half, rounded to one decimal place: 13.7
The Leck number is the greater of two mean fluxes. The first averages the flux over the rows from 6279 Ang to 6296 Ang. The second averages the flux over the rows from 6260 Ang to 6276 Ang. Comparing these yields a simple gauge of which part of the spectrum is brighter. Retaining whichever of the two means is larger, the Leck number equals 6.89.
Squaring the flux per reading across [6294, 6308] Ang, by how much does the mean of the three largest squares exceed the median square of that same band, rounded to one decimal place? 3.6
